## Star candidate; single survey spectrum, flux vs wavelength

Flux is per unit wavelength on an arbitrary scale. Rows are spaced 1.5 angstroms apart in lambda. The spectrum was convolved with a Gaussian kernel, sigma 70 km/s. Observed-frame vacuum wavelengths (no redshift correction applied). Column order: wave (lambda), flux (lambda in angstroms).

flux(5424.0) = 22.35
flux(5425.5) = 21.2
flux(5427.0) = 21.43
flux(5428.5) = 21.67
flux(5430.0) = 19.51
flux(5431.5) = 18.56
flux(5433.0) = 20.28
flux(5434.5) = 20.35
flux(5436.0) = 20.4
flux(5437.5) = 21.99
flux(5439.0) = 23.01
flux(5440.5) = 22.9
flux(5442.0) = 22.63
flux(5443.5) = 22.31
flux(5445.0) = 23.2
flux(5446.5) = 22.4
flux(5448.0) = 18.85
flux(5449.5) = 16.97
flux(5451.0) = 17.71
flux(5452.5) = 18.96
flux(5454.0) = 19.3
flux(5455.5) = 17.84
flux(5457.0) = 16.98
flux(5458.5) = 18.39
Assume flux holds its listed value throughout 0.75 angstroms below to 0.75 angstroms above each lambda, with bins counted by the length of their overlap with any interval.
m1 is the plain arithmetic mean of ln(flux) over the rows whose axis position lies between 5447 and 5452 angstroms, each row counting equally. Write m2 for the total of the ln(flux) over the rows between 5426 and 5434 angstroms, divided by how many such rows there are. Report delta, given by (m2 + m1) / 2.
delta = 2.94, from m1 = 2.88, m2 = 3.01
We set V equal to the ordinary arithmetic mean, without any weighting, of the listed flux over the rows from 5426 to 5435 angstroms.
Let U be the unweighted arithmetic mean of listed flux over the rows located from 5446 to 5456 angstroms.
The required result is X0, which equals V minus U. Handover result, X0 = 1.4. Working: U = 19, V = 20.3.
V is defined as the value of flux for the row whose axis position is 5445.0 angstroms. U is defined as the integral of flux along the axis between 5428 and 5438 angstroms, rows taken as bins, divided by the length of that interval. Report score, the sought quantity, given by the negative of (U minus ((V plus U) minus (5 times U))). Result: -78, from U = 20.3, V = 23.2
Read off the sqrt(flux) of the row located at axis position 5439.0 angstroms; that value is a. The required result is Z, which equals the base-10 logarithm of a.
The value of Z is 0.68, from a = 4.80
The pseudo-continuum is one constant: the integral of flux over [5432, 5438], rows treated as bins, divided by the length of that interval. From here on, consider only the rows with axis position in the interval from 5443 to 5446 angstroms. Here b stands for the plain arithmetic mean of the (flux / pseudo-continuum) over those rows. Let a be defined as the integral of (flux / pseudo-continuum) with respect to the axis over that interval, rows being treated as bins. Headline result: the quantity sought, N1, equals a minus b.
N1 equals 2.2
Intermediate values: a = 3.3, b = 1.10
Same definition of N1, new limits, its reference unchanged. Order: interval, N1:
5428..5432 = 2.9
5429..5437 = 6.8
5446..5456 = 8.2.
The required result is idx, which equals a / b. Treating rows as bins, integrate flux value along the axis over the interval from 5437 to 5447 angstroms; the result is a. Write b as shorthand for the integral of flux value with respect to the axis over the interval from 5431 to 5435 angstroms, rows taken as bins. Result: 2.9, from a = 227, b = 79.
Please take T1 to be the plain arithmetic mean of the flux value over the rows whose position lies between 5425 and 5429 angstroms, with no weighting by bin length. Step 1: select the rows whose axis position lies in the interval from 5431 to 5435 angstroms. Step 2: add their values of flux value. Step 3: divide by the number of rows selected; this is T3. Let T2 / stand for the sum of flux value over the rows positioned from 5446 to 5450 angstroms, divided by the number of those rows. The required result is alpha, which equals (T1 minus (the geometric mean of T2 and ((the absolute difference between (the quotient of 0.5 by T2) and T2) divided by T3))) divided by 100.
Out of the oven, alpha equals 0.171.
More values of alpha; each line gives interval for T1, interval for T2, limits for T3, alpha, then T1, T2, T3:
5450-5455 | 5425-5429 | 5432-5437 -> 0.139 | 18.7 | 21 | 20.3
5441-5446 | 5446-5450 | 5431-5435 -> 0.183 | 22.7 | 19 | 19.7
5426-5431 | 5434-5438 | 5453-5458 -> 0.159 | 20.9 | 21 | 18.0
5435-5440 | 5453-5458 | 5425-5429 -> 0.179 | 21.8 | 18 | 21.4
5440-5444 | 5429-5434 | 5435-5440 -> 0.185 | 22.6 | 19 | 21.8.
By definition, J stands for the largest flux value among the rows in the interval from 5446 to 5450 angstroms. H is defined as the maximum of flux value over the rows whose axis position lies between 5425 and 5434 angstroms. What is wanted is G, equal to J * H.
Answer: 485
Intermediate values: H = 21.67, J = 22.4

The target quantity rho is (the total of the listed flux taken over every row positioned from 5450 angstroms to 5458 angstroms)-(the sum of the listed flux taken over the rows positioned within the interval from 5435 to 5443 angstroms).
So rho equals -20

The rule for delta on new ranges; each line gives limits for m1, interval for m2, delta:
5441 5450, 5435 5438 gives 3.05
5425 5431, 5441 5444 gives 3.08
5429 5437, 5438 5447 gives 3.06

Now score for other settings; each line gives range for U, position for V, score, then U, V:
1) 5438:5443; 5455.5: -96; 22.8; 17.84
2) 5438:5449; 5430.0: -91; 22.1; 19.51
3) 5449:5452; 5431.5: -69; 17.5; 18.56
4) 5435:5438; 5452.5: -86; 21.1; 18.96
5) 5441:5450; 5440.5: -83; 21.2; 22.9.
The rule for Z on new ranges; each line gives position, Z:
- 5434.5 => 0.65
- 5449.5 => 0.61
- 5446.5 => 0.68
